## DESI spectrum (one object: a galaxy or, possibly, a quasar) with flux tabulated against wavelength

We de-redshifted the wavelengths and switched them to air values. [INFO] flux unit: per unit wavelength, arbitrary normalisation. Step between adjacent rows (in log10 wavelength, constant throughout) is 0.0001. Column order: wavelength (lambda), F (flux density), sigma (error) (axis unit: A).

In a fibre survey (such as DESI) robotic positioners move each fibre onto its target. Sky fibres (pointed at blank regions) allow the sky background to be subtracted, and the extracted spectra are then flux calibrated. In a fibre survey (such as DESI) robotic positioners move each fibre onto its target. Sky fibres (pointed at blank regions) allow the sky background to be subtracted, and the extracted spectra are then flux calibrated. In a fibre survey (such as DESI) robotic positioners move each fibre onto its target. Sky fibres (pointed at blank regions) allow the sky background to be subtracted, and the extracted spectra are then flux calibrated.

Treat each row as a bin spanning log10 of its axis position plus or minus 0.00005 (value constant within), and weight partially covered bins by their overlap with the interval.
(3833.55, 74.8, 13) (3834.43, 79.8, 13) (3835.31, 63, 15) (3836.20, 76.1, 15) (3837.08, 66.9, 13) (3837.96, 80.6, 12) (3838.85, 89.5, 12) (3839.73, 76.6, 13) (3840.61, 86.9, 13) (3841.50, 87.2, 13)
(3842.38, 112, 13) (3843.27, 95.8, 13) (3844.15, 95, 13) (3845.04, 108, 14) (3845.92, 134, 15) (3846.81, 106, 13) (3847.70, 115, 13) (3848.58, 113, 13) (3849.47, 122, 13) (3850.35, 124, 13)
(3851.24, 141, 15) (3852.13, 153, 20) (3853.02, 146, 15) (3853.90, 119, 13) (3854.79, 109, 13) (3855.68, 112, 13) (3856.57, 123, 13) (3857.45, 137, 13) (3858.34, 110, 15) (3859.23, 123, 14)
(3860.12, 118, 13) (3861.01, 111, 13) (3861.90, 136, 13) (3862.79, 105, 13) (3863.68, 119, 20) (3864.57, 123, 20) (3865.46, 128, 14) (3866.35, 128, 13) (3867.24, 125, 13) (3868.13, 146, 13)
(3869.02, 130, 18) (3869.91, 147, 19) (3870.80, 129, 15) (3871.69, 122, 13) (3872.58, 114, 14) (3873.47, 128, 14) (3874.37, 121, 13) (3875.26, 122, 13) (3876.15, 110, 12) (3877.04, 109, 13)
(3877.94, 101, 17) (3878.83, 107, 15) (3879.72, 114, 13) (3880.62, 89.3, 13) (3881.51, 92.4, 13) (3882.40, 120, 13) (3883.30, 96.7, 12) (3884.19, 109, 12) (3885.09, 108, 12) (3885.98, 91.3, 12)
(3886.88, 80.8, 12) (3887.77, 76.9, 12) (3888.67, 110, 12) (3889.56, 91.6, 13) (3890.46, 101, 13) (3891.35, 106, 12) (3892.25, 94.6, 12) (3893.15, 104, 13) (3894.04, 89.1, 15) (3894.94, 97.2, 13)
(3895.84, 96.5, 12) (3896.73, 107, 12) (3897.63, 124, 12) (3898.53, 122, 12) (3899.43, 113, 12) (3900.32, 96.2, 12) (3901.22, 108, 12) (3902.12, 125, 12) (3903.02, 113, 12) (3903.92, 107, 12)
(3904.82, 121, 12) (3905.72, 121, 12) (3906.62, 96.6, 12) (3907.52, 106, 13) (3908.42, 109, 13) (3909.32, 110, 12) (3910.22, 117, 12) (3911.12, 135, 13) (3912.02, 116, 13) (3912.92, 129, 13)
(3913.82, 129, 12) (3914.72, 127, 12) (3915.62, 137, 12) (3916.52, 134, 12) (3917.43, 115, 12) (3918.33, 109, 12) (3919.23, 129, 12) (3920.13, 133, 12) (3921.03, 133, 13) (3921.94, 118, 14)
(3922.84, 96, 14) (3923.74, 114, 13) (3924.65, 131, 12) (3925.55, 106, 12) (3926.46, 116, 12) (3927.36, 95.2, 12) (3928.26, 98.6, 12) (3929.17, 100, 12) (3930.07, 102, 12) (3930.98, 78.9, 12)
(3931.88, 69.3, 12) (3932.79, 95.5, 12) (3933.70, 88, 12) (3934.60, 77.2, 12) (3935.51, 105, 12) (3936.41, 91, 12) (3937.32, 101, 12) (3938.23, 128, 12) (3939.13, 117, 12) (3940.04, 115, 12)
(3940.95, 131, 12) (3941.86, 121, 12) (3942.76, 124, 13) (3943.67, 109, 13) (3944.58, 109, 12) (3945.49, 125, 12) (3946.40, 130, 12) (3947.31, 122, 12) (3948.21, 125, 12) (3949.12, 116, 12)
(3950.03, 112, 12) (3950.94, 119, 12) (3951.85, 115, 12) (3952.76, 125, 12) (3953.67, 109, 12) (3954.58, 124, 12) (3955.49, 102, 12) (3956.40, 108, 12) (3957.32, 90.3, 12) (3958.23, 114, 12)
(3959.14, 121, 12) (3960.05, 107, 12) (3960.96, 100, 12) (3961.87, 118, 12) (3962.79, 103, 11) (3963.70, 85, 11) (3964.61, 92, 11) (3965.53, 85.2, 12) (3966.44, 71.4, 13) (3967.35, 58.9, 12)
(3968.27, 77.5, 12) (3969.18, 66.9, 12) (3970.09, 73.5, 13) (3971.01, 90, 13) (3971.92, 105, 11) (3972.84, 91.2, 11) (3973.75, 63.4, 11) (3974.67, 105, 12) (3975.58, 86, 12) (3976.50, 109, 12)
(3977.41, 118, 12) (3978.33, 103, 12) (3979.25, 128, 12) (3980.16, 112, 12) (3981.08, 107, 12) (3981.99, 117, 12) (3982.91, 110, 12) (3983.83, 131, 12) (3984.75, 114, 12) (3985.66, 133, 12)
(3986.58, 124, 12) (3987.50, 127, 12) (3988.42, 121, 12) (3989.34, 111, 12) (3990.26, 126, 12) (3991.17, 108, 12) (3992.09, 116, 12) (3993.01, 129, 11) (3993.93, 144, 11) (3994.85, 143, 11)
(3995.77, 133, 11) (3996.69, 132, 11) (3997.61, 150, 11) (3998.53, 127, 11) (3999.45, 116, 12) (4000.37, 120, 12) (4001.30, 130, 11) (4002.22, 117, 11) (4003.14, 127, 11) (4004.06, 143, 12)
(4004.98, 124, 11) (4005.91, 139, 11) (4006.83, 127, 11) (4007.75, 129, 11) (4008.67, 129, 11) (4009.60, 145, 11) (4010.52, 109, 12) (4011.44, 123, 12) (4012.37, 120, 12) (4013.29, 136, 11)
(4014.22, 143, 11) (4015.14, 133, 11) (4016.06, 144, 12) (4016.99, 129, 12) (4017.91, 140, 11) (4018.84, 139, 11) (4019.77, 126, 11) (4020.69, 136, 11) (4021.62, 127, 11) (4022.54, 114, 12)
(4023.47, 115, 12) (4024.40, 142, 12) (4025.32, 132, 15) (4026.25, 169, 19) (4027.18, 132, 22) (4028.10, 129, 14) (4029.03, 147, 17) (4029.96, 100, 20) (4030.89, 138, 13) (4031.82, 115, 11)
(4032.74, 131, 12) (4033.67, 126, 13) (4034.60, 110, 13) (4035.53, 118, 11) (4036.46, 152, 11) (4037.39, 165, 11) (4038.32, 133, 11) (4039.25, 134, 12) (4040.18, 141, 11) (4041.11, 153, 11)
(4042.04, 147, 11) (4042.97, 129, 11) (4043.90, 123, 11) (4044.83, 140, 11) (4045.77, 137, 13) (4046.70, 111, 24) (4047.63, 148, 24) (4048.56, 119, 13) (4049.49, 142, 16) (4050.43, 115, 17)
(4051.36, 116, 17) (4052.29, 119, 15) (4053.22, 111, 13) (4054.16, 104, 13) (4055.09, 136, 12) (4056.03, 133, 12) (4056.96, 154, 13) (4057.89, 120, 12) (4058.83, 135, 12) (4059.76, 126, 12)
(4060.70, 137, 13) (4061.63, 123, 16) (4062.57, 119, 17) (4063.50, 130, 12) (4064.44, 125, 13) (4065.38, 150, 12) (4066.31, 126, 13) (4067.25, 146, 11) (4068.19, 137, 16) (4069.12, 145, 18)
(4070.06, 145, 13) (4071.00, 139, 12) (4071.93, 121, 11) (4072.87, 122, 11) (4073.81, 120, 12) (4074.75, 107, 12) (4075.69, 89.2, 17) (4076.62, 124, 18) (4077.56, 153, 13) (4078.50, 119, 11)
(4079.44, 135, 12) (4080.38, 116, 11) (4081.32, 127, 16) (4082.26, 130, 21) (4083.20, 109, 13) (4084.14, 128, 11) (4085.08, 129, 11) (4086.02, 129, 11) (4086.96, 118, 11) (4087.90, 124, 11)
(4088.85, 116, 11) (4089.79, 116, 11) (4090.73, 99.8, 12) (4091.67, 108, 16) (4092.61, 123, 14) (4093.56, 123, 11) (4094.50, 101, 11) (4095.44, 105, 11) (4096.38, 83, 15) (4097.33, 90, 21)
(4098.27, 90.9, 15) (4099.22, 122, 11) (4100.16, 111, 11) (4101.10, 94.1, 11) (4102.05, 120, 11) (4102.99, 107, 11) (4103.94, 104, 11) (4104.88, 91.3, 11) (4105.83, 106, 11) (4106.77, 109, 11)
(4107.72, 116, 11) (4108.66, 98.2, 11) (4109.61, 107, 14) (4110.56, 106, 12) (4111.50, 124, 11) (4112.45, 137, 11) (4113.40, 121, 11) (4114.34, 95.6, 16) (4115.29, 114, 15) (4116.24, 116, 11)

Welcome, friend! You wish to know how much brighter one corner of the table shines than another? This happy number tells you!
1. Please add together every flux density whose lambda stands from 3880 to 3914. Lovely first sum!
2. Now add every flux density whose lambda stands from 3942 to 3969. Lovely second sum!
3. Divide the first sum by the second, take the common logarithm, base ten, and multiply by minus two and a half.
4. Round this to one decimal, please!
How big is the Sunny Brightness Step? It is -0.3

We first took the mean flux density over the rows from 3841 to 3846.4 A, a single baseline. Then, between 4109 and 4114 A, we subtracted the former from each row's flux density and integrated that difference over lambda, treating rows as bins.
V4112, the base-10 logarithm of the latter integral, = 1.8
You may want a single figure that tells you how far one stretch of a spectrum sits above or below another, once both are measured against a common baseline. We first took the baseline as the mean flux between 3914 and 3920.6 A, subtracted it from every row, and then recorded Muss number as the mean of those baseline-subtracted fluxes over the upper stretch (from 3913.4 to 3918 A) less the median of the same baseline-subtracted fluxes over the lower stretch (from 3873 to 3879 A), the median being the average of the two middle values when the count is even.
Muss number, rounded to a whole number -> 18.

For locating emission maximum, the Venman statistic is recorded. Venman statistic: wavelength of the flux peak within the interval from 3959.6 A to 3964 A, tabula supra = 3961.87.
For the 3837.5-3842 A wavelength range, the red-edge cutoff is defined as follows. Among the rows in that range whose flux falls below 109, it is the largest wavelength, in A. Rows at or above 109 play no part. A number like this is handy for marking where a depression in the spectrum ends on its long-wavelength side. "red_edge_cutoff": 3841.50 A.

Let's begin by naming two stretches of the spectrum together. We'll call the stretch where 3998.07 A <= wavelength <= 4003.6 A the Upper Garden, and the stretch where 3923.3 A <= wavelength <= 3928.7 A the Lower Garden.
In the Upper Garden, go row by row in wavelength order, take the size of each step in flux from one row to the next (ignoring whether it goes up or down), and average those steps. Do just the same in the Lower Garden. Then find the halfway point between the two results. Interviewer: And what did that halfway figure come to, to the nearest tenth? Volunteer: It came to 12.4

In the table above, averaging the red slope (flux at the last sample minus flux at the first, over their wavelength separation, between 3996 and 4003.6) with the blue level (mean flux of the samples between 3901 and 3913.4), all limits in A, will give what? 57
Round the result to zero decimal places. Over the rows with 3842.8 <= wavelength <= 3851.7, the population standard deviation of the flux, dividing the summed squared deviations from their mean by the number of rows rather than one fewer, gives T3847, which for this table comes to 14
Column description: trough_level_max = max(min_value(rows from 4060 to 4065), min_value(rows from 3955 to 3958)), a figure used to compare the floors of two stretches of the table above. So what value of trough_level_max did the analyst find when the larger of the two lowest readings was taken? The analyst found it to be 119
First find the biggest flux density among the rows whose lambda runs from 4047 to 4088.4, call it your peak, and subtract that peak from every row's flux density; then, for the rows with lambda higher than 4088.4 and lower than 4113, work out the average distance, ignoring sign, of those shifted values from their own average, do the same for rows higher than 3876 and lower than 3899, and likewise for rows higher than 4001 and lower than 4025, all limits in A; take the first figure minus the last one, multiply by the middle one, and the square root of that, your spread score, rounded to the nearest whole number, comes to 4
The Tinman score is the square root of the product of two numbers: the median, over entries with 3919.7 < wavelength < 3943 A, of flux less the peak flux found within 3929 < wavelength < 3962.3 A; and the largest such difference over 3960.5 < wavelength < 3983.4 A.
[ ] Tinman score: 8.7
